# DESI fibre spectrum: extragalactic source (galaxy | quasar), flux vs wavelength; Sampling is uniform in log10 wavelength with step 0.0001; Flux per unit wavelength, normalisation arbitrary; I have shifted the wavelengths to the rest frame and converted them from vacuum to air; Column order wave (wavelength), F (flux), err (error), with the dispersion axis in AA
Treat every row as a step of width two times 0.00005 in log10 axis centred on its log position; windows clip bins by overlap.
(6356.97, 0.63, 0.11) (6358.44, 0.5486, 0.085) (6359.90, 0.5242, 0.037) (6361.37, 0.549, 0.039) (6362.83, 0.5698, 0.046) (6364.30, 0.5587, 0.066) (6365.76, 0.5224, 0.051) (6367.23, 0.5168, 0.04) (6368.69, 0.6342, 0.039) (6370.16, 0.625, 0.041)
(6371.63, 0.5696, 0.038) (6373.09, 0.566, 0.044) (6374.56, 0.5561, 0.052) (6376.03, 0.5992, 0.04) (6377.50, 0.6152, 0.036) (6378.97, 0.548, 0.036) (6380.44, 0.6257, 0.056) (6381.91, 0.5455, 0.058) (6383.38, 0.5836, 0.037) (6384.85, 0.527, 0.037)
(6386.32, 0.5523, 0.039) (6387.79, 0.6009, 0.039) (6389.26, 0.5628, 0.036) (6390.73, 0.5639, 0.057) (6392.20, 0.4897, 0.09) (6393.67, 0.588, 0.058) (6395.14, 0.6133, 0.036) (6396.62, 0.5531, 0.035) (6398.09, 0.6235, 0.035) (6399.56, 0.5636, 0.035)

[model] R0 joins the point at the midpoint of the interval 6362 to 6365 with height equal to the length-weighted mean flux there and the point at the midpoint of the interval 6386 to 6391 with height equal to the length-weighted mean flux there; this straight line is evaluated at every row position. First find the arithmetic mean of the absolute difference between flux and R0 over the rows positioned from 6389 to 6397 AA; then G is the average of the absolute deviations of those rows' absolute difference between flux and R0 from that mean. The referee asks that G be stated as 0.021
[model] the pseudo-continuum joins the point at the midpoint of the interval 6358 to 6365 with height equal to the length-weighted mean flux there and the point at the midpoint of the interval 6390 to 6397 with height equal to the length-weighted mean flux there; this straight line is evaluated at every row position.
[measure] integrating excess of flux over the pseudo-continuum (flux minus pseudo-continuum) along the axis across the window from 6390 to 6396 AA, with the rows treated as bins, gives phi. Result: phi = 0.01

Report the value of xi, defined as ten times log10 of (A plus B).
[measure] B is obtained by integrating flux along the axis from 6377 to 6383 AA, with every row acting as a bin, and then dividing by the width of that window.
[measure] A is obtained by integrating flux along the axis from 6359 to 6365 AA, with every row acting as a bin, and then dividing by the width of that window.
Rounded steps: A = 0.550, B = 0.582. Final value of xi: 0.54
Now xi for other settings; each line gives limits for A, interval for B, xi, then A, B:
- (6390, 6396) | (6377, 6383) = 0.59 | 0.563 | 0.582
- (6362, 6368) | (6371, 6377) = 0.48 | 0.543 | 0.575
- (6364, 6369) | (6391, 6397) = 0.47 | 0.552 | 0.562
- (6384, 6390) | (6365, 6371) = 0.55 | 0.562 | 0.575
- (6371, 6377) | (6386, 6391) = 0.60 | 0.575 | 0.572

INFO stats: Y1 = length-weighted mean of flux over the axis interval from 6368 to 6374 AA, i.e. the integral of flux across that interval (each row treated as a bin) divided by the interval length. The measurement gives 0.597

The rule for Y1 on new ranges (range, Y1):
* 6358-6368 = 0.542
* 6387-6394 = 0.560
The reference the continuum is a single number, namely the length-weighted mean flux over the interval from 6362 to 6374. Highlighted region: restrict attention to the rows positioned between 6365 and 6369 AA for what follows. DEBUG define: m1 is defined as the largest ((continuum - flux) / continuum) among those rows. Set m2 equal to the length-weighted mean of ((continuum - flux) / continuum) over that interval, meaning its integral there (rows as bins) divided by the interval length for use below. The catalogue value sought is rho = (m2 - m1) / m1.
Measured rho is -0.62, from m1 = 0.094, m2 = 0.036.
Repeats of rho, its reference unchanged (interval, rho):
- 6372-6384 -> -1.38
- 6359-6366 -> -0.50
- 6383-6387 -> -0.57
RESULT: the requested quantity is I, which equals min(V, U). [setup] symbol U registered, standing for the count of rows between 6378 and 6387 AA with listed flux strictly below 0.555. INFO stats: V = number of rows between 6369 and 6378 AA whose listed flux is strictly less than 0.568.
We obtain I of 2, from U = 4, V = 2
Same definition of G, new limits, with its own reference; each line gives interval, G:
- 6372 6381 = 0.017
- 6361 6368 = 0.018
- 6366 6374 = 0.027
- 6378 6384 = 0.014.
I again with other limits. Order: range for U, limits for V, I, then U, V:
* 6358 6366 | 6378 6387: 4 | 4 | 4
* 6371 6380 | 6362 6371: 1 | 1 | 3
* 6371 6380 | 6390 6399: 1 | 1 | 3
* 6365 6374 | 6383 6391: 2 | 2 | 4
